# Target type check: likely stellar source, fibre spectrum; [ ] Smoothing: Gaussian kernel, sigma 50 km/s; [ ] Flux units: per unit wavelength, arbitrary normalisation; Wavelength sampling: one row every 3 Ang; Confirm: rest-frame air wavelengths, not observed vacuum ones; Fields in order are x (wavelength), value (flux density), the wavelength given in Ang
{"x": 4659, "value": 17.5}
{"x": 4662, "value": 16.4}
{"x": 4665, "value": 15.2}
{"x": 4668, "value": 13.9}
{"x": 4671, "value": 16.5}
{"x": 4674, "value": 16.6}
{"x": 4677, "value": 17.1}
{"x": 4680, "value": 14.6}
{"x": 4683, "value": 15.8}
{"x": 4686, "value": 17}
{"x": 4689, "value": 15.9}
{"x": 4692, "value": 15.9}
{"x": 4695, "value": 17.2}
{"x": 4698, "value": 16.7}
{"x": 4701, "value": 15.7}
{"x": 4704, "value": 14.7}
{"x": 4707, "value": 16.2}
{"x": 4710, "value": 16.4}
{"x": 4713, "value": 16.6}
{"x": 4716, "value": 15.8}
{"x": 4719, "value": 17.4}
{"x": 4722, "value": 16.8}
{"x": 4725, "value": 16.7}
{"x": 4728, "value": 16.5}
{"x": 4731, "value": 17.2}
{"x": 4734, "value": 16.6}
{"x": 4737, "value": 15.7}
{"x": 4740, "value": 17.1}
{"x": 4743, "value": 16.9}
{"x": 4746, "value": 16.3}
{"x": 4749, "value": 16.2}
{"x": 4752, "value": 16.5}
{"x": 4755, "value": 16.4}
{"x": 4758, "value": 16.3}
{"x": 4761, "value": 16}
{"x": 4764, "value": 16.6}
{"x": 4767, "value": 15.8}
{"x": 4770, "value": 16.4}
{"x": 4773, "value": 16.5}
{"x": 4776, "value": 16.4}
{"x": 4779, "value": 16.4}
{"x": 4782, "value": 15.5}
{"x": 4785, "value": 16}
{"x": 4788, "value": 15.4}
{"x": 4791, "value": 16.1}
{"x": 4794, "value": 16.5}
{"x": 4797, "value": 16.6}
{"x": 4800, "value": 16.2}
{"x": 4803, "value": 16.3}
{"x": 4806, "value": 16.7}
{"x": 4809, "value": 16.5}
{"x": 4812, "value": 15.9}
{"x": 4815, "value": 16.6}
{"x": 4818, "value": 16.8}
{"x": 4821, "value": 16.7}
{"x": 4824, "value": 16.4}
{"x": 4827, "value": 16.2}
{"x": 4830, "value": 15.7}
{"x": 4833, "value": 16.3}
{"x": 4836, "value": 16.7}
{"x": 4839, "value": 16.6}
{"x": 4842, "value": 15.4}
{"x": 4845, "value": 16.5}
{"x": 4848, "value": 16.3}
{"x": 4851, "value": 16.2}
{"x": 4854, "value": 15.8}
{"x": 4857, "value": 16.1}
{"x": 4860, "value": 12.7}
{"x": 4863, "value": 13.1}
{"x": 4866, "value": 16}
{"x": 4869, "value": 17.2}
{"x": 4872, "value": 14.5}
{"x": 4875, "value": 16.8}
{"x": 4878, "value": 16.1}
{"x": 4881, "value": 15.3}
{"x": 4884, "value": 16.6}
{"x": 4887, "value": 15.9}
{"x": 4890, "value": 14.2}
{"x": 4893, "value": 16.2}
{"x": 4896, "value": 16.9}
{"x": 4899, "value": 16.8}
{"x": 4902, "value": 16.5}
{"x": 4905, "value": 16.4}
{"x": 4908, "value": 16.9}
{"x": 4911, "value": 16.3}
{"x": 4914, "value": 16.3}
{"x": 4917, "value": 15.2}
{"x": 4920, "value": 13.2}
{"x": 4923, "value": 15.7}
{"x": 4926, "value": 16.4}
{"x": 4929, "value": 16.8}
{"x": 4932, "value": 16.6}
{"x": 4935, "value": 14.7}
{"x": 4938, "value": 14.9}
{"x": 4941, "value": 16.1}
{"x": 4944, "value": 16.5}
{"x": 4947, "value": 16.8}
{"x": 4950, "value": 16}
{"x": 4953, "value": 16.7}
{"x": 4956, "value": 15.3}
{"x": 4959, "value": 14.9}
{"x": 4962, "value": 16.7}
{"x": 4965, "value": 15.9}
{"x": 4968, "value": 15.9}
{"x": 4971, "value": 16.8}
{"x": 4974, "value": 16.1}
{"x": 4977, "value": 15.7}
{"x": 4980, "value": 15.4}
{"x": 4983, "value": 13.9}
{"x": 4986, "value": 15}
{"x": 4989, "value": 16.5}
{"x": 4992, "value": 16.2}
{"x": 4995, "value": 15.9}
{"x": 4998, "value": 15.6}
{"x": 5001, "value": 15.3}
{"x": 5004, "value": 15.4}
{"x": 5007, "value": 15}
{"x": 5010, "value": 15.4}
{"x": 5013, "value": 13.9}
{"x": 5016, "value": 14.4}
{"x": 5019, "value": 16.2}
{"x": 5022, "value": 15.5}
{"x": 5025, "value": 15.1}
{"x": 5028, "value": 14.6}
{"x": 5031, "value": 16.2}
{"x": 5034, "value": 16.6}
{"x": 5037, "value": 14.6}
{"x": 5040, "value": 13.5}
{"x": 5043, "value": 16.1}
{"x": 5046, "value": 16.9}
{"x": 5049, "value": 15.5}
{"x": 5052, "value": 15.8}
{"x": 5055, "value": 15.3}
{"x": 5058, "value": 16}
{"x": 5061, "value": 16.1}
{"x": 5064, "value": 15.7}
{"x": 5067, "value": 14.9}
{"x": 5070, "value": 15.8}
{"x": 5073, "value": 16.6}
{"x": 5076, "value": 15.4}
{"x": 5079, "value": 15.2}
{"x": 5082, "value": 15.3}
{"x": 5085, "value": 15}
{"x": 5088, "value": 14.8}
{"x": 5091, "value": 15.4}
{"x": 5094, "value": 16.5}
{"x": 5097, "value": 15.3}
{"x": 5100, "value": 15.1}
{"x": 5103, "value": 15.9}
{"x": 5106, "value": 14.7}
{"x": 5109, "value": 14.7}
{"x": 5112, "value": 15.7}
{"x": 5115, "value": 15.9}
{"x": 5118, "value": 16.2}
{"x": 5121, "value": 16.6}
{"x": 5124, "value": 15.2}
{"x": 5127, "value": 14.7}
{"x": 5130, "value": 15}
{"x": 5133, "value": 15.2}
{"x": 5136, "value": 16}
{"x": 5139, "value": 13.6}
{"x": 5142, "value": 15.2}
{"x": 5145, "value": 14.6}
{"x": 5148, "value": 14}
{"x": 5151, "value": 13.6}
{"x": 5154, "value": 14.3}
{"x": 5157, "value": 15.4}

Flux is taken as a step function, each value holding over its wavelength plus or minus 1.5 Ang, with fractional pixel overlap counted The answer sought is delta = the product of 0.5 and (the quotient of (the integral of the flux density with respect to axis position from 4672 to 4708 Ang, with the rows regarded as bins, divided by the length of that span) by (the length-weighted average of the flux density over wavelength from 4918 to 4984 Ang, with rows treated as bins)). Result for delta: 0.511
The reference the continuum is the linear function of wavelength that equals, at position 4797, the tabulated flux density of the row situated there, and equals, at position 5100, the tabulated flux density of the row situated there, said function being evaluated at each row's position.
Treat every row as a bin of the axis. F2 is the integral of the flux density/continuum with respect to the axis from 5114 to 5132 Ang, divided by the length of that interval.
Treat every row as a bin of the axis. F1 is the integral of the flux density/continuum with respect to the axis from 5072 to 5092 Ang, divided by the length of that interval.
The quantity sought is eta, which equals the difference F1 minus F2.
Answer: -0.029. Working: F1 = 1.01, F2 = 1.04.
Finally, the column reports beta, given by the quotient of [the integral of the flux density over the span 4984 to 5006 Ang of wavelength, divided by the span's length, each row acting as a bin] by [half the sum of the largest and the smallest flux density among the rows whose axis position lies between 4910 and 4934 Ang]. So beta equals 1.04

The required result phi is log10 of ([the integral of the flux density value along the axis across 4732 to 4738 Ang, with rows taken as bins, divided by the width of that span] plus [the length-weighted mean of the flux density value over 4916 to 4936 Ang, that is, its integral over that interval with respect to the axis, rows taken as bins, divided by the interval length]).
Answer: 1.50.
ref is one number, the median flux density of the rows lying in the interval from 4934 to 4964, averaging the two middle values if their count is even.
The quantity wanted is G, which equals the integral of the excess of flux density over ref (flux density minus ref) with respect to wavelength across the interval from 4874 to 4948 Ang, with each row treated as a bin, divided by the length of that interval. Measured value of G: -0.06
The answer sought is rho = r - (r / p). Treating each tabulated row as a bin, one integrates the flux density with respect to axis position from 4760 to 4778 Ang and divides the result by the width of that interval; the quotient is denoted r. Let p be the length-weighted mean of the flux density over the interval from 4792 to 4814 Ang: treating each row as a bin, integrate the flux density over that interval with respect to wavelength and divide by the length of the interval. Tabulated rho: 15.3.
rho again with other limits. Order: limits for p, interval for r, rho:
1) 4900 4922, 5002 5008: 14.3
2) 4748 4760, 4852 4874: 14.2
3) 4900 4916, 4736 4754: 15.5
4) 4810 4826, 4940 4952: 15.4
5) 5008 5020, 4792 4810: 15.4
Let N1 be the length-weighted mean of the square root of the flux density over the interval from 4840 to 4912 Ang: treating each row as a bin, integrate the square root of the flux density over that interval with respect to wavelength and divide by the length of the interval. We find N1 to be 3.98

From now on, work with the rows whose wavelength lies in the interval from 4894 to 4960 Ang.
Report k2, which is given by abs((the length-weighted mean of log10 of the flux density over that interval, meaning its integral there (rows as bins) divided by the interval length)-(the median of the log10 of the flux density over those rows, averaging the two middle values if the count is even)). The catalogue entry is 0.0100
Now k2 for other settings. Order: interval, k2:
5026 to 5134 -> 0.0023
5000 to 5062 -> 0.0008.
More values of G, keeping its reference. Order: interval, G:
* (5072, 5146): -0.70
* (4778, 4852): 0.21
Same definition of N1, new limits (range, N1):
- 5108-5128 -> 3.95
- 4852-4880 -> 3.92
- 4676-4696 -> 4.02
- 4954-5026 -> 3.94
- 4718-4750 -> 4.08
